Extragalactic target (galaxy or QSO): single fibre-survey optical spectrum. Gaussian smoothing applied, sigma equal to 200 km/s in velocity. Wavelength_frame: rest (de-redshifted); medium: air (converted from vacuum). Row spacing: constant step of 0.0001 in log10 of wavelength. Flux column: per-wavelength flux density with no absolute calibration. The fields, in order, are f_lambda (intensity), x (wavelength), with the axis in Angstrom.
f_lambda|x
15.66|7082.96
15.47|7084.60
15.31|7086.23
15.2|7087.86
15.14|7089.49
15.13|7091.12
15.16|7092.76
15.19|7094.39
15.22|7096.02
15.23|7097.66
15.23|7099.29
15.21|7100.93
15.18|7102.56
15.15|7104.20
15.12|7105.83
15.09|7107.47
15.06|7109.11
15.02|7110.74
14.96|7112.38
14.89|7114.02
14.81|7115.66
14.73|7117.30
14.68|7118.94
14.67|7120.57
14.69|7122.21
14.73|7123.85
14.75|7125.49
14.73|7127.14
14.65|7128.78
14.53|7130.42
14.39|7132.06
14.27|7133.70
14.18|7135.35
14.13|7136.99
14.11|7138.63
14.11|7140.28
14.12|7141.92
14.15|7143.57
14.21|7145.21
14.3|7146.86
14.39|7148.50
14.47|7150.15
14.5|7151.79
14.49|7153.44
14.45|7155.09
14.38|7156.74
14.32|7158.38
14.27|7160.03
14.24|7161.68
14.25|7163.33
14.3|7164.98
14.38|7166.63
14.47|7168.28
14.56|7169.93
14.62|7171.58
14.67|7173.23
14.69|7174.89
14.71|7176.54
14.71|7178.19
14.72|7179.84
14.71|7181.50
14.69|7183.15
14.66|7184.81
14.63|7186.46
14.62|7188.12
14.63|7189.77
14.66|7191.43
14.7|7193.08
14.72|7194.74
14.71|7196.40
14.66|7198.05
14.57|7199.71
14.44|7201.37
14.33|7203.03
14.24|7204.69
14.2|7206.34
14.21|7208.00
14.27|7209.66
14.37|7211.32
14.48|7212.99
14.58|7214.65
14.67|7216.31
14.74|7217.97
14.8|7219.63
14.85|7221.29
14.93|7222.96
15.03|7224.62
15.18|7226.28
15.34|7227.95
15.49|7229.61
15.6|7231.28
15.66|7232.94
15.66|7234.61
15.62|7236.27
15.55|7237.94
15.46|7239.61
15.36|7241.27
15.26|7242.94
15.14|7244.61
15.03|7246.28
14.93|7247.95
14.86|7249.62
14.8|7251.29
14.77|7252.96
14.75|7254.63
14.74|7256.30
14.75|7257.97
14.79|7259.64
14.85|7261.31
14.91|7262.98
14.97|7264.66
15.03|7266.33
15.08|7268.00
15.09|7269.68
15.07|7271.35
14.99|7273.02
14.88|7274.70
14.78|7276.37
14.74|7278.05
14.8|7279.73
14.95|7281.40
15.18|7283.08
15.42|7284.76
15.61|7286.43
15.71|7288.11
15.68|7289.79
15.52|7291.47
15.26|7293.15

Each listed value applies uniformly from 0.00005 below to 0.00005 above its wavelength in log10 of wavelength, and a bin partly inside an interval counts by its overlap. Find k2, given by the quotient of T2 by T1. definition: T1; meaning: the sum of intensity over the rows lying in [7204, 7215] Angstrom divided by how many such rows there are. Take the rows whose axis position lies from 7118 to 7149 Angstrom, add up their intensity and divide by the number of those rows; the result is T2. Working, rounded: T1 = 14.3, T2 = 14.4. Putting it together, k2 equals 1.01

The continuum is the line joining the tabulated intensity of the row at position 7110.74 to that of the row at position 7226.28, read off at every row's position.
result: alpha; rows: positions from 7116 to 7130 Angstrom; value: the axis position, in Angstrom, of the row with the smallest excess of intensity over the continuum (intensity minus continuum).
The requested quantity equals 7128.78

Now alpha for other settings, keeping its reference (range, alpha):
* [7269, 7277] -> 7276.37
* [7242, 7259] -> 7256.30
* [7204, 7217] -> 7206.34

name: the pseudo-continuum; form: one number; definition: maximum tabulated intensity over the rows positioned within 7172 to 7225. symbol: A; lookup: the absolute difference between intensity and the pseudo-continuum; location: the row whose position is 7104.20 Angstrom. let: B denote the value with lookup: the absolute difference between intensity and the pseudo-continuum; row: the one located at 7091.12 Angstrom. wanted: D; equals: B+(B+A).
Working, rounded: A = 0.12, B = 0.10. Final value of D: 0.3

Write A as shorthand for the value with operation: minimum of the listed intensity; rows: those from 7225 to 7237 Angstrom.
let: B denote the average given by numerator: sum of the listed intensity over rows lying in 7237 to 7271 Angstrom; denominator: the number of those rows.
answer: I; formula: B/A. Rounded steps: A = 15.18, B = 15.01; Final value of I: 0.99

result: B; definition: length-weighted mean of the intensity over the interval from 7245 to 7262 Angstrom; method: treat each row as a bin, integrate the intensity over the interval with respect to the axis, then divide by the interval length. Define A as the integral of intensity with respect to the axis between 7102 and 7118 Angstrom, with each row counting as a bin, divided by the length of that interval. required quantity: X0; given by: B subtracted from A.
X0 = 0.2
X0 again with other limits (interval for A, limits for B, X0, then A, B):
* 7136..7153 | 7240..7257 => -0.7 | 14.3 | 15.0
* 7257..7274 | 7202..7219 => 0.5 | 15.0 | 14.4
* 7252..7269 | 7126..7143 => 0.5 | 14.9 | 14.3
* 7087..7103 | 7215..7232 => 0.1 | 15.2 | 15.0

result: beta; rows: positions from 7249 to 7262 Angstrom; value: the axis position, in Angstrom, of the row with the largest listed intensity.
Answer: 7249.62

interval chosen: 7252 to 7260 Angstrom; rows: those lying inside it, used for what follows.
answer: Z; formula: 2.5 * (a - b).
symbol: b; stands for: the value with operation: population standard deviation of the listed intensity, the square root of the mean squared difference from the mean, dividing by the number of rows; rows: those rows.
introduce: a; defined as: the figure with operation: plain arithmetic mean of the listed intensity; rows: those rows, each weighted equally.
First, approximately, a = 14.8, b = 0.02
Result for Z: 36.9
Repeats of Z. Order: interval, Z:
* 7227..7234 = 38.5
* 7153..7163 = 35.7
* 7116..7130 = 36.7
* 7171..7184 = 36.6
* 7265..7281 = 37.0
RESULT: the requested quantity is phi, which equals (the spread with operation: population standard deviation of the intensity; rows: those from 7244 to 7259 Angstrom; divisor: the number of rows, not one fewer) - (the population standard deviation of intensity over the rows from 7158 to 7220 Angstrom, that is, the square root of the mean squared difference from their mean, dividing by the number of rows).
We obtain -0.05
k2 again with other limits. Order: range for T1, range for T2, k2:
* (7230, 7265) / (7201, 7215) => 0.95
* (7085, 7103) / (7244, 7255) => 0.98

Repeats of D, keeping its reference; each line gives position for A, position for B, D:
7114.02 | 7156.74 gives 1.4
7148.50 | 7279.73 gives 1.1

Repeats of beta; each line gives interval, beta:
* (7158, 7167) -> 7166.63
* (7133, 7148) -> 7146.86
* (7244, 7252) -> 7244.61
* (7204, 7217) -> 7216.31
